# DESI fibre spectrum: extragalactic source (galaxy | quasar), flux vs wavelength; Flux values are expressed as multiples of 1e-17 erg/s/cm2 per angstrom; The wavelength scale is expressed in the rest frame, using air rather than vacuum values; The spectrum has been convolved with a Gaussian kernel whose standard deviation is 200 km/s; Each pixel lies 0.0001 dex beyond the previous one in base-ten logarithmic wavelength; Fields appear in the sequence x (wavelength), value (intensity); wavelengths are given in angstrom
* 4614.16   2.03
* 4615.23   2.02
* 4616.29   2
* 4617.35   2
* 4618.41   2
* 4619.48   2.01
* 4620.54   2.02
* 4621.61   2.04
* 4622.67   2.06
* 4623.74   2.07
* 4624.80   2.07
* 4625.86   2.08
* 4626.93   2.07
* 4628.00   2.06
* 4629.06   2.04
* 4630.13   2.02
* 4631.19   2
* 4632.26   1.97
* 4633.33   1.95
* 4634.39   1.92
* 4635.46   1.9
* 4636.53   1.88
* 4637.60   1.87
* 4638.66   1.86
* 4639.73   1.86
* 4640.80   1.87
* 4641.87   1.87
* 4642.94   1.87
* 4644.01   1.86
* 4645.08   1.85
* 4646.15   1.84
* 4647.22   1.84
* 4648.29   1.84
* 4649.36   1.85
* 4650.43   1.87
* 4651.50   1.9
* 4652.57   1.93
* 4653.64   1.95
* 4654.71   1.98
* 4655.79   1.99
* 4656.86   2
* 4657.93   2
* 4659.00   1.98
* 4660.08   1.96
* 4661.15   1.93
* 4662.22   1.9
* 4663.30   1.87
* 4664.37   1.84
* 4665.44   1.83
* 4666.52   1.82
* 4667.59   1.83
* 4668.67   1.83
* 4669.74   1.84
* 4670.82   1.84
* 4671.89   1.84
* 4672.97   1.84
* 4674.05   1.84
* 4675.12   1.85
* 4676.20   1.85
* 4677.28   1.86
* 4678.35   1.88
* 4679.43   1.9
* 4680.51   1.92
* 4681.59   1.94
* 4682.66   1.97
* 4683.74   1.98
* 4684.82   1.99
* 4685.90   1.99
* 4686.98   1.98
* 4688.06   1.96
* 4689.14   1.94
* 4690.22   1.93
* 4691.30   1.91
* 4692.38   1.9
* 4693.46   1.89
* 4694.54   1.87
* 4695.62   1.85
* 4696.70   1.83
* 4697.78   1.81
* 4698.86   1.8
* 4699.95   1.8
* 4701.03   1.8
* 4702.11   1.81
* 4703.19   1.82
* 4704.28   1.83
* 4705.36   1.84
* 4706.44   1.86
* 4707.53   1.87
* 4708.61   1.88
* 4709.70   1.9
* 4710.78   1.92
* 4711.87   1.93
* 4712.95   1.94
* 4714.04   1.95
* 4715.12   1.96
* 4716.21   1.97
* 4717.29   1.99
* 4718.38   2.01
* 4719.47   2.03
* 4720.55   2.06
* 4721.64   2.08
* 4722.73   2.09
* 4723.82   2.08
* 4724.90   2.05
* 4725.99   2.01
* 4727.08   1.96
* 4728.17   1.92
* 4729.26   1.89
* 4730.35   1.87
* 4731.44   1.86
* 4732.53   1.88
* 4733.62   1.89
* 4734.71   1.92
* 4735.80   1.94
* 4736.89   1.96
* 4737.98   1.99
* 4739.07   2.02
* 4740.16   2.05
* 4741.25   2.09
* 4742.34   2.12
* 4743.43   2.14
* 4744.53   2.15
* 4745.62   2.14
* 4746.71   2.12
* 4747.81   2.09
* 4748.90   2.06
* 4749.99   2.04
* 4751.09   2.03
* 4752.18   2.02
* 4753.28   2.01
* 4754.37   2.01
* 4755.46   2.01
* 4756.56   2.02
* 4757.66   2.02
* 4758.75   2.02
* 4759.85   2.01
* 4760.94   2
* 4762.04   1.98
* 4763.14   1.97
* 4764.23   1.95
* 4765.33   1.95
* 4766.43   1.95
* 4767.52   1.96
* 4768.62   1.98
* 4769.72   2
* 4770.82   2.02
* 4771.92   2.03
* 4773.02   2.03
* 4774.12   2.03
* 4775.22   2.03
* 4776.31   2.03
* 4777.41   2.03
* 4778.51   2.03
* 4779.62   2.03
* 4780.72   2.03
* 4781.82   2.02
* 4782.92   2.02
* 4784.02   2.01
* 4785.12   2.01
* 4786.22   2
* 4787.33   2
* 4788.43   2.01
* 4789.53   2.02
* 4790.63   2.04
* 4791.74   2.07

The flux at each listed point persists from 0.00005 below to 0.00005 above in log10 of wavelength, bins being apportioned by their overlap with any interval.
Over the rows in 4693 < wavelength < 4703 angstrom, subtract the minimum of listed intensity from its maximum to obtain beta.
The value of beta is 0.09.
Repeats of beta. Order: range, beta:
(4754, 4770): 0.07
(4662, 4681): 0.10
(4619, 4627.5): 0.07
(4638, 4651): 0.03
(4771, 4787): 0.03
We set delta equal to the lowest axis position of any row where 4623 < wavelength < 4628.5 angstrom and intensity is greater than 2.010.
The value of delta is 4623.74 angstrom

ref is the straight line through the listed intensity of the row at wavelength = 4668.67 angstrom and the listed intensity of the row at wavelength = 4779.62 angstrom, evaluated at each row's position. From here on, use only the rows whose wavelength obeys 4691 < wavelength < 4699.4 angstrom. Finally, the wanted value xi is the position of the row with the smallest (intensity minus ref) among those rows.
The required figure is 4698.86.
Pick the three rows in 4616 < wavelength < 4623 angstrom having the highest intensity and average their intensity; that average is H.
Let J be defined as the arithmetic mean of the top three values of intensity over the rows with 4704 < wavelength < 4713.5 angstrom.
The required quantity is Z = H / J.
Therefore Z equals 1.06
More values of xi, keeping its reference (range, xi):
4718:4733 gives 4731.44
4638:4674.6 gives 4666.52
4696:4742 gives 4701.03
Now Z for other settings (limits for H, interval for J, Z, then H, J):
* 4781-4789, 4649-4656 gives 1.02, 2.02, 1.97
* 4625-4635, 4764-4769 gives 1.05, 2.07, 1.96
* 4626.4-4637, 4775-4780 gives 1.01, 2.06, 2.03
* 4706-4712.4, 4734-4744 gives 0.91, 1.92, 2.12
